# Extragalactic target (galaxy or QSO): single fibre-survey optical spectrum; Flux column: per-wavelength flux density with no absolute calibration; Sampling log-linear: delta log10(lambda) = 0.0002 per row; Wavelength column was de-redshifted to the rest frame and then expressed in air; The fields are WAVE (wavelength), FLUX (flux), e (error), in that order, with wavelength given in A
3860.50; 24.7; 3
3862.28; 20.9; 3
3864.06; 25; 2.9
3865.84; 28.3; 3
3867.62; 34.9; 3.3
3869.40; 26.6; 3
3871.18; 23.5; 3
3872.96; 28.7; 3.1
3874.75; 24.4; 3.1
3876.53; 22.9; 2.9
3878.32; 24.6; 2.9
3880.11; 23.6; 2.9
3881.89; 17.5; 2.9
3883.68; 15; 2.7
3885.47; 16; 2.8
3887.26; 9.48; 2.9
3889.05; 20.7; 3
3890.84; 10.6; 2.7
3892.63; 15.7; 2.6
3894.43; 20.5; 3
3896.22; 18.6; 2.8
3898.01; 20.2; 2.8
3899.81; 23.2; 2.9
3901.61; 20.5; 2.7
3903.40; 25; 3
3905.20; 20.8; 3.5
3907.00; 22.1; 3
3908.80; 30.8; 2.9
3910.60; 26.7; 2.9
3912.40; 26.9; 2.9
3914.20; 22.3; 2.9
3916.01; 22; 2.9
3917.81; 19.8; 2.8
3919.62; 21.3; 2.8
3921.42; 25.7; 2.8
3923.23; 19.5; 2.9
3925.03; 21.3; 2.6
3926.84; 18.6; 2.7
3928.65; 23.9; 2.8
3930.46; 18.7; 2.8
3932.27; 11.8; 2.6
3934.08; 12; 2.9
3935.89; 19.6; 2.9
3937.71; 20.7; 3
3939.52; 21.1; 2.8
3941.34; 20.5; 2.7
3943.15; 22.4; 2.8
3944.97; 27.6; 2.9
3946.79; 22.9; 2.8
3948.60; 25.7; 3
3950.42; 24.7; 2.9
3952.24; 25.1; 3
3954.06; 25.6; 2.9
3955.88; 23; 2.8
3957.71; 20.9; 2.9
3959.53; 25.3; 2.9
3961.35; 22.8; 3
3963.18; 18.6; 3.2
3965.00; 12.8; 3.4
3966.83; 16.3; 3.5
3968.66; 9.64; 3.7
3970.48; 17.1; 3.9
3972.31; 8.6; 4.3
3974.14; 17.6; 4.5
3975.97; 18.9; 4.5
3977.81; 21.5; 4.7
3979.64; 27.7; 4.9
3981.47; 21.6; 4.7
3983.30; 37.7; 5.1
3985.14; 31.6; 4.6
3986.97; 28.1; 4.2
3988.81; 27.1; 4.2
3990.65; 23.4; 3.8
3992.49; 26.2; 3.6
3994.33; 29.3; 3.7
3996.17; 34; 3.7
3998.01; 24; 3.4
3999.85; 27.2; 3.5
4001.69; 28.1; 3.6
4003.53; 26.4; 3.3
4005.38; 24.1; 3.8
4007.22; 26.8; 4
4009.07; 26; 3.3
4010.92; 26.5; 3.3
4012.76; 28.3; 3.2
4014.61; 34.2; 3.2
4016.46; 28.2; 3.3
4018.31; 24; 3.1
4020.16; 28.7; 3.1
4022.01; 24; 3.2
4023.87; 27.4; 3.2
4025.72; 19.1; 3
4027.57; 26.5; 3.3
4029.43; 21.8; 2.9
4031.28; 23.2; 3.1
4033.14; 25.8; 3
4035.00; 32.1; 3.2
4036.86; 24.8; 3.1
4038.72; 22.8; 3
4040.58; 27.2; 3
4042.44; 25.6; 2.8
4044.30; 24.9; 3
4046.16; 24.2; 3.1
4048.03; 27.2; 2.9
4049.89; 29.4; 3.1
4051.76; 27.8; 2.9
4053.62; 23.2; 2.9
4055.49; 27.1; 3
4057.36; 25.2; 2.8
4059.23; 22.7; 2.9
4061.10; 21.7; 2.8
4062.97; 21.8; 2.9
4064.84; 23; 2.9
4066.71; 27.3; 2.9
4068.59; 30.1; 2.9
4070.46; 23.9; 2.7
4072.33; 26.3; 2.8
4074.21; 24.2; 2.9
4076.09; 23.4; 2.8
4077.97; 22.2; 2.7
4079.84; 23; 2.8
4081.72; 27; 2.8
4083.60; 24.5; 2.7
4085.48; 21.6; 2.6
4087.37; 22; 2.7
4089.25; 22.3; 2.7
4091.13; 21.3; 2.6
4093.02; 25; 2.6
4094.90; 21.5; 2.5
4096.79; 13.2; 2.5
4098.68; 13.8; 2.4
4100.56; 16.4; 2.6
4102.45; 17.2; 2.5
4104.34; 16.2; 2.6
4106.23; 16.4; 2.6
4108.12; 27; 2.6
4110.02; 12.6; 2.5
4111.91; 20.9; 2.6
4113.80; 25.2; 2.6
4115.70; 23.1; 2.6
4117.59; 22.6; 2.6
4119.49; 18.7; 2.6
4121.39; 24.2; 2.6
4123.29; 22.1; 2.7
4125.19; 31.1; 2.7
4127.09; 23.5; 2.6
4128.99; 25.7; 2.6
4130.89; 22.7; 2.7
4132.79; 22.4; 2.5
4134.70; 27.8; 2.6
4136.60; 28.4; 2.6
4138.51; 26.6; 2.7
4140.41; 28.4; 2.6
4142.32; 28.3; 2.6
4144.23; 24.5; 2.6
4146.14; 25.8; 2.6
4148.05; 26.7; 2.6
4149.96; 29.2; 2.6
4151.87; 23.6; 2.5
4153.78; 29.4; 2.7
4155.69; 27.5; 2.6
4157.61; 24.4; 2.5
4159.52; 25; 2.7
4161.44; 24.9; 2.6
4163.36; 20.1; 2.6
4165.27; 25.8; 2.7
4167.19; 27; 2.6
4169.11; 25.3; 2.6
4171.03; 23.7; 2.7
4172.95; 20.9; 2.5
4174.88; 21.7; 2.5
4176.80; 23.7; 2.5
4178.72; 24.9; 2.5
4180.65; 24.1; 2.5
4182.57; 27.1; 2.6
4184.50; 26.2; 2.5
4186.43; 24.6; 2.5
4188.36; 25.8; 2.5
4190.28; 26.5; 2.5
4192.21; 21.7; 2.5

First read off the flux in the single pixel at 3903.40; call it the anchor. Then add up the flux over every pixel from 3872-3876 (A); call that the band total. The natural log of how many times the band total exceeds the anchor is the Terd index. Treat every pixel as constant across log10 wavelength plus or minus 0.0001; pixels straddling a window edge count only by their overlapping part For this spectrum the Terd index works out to 0.75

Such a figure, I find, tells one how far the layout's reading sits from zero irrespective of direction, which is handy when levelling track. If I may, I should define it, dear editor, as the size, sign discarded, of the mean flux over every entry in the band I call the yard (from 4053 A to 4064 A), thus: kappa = 23.6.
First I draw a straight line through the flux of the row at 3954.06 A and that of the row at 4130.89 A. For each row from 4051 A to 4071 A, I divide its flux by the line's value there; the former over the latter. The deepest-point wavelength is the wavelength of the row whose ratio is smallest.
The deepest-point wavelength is 4061.10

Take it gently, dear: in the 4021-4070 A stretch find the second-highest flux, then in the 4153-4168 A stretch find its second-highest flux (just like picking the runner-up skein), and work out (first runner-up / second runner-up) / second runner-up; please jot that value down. 0.040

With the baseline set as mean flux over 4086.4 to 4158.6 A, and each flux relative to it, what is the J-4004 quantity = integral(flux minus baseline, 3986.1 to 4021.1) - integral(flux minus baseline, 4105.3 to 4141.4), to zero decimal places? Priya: 130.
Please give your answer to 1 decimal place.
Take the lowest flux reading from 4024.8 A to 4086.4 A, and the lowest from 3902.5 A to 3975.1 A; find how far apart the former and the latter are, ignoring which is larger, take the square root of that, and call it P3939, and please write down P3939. 3.2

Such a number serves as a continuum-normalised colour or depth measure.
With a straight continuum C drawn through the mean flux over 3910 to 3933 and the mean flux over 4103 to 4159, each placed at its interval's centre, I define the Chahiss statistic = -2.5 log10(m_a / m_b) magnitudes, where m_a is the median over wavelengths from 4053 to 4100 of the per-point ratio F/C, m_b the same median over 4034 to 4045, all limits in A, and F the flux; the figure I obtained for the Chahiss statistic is 0.115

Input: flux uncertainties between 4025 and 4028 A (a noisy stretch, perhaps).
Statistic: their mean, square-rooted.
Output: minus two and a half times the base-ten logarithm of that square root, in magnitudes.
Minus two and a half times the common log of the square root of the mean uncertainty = -0.62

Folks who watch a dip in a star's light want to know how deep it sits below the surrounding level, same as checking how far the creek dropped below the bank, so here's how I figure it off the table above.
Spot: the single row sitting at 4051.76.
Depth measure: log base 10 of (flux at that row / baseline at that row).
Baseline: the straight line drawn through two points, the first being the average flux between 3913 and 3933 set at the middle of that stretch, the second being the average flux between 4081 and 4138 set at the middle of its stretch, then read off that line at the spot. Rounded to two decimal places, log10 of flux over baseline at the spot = 0.11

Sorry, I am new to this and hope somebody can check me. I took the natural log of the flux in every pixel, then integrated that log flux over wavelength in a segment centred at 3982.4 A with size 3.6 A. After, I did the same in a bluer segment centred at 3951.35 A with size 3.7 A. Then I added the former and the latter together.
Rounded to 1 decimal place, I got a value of 24.0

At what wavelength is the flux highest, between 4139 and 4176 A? 4153.78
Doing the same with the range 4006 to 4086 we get 4014.61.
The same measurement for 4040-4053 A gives 4049.89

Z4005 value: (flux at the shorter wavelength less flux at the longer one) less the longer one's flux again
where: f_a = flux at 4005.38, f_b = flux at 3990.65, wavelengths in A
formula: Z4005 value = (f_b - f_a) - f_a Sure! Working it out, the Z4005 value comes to -25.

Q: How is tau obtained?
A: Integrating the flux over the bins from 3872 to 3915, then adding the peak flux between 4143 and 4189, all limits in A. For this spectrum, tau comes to 938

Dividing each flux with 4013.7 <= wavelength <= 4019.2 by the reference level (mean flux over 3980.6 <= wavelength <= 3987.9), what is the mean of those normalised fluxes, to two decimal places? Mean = 0.97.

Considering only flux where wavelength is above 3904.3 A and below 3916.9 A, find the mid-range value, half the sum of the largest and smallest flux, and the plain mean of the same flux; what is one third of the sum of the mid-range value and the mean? 16.8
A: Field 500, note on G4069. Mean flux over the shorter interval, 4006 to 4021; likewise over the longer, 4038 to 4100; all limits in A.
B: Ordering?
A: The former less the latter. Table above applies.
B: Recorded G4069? 4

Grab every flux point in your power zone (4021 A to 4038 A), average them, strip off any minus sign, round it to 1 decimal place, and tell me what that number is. 25.0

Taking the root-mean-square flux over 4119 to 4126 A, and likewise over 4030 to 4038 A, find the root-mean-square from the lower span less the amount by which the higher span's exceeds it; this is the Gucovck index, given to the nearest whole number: 29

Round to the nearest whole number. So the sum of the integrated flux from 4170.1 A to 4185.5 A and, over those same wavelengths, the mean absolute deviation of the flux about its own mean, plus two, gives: 374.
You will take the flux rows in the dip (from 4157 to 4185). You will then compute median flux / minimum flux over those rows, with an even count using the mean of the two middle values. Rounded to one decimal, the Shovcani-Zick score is 1.2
